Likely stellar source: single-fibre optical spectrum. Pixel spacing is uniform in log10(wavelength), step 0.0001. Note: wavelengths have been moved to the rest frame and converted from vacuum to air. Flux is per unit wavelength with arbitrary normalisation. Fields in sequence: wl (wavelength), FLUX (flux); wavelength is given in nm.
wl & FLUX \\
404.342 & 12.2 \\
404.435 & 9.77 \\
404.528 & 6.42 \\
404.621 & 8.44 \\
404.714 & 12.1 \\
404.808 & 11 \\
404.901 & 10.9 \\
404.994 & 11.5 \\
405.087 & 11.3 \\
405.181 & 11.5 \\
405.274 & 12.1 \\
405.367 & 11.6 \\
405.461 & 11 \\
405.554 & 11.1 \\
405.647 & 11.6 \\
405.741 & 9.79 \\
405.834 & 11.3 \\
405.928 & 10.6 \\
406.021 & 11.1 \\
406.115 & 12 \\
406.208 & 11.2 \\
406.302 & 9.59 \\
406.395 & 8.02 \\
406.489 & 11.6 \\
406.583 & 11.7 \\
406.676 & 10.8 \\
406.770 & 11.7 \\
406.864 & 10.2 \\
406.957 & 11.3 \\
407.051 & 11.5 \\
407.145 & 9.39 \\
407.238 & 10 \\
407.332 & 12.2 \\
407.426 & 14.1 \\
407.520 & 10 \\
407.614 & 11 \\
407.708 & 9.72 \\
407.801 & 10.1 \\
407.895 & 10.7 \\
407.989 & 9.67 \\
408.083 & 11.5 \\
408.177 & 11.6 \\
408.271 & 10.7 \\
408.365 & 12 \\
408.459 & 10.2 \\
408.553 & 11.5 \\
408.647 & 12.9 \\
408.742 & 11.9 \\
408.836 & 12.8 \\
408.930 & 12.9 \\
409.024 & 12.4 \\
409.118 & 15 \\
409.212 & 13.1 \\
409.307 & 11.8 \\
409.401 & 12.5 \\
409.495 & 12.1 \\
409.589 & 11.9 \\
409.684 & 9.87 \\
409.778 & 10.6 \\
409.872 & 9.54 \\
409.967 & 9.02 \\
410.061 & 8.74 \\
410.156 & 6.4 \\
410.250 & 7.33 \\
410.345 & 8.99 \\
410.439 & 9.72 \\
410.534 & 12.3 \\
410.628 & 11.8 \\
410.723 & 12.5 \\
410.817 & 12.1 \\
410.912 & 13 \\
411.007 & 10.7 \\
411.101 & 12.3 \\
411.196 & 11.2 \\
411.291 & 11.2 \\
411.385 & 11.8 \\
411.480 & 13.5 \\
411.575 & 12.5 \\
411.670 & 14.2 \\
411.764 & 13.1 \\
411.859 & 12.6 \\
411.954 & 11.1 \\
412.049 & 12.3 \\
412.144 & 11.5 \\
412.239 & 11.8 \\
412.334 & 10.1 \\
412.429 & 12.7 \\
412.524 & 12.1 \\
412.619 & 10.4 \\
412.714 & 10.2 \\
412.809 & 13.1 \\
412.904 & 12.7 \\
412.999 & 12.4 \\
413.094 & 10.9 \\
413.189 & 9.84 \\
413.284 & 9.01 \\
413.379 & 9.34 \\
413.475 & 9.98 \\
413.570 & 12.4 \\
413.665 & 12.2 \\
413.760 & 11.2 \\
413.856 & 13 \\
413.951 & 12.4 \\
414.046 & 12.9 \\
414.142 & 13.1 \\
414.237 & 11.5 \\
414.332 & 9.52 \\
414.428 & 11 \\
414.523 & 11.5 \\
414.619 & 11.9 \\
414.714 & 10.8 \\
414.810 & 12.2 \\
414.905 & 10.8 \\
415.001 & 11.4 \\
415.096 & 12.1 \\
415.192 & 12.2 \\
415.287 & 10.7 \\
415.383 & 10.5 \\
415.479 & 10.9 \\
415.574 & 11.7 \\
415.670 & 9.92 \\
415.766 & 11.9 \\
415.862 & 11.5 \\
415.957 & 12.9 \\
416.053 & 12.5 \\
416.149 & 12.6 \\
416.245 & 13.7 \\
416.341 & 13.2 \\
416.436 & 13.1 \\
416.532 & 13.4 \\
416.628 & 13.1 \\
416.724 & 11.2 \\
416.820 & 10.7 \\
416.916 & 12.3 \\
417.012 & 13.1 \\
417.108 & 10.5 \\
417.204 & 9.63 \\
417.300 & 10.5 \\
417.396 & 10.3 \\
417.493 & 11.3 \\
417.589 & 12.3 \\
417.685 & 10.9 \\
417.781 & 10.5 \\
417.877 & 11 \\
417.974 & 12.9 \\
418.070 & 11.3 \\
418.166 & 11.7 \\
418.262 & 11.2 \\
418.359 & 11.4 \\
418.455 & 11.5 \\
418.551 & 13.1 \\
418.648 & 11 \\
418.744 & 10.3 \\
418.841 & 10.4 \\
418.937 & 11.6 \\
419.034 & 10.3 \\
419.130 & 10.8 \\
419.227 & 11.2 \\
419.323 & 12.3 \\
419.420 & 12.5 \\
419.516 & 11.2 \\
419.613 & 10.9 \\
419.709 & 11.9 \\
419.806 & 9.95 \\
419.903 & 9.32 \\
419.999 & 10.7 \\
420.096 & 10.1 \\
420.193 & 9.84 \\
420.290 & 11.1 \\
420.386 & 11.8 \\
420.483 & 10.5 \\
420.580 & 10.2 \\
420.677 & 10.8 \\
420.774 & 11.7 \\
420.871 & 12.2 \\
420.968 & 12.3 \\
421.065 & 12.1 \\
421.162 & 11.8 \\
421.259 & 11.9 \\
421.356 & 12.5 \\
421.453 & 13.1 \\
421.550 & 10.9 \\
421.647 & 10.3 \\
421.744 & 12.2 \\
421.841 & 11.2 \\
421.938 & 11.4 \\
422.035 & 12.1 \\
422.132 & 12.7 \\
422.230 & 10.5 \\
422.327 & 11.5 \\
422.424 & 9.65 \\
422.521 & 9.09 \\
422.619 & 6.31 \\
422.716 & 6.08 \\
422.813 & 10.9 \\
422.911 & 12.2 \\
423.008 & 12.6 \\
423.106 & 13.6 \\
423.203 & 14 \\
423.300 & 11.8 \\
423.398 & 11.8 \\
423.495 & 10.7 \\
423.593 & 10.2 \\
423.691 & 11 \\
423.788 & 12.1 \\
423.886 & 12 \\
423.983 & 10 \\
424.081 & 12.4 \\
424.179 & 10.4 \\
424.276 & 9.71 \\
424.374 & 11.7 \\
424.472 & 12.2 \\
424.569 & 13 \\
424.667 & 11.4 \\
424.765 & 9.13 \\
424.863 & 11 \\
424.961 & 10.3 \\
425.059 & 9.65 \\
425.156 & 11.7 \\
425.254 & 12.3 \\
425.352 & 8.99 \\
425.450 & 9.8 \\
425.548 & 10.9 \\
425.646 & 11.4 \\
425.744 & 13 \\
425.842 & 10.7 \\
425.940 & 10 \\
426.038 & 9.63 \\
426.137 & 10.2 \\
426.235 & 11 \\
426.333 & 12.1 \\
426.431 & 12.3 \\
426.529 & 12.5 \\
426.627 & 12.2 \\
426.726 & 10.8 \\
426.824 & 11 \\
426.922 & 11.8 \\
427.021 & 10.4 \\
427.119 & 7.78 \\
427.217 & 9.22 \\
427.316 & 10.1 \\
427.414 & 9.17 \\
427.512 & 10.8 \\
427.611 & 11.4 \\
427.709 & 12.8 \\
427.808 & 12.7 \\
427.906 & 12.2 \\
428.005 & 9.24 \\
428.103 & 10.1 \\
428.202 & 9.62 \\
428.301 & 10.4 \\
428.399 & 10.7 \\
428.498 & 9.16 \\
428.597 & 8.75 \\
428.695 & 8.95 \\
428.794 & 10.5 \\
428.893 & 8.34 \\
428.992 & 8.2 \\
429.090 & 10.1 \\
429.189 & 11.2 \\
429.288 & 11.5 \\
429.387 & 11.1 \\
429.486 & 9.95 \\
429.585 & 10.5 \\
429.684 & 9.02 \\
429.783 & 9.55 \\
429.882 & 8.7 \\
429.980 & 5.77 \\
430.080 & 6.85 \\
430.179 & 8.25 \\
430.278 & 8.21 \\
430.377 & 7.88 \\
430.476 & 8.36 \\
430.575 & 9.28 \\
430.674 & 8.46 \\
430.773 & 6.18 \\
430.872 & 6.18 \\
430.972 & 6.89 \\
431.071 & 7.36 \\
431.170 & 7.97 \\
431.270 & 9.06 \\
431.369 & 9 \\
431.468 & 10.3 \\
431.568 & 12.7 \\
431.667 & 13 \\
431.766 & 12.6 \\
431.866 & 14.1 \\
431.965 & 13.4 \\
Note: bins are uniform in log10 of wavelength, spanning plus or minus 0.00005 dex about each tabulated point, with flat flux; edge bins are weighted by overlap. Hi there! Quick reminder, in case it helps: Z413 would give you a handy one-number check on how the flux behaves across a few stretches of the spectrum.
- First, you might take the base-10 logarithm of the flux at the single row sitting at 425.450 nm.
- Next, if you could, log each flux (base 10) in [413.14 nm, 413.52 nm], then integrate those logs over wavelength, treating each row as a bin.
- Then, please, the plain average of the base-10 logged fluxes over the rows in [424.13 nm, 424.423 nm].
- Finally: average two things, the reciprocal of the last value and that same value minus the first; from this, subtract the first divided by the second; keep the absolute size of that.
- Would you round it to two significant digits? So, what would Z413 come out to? 2.2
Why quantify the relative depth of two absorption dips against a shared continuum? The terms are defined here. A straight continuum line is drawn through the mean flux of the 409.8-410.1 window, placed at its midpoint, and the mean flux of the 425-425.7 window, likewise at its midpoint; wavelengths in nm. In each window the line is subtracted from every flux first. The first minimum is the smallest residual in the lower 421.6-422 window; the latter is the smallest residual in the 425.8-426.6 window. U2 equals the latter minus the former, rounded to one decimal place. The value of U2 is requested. -1.1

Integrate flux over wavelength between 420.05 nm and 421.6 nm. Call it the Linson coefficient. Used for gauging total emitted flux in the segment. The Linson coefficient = 17.7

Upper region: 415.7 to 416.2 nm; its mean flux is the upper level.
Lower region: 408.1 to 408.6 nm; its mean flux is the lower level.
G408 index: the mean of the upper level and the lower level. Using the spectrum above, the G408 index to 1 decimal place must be 11.7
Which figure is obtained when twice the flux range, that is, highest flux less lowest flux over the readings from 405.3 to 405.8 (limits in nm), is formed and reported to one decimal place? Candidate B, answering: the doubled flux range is 3.6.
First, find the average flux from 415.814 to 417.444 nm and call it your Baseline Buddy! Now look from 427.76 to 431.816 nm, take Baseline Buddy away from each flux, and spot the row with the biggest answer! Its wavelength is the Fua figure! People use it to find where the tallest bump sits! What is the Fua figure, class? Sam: 431.667 nm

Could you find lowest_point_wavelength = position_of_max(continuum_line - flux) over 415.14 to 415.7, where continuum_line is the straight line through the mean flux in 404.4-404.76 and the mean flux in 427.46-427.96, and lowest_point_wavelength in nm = 415.670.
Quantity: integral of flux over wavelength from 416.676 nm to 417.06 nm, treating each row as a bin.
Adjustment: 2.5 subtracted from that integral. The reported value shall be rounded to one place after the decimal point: 2.0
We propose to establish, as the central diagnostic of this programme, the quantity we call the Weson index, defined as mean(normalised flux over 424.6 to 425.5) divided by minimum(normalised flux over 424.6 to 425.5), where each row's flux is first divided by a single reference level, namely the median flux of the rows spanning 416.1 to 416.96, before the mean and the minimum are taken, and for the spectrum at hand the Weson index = 1.17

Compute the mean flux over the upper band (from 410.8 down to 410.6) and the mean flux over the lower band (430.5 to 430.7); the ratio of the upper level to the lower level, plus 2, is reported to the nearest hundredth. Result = 3.37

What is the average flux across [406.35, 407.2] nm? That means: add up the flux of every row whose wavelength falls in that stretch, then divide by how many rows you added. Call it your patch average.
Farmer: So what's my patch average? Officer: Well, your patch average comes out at 10.69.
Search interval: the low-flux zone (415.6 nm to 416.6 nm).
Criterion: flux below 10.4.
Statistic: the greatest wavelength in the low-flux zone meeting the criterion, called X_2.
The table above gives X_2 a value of 415.670 nm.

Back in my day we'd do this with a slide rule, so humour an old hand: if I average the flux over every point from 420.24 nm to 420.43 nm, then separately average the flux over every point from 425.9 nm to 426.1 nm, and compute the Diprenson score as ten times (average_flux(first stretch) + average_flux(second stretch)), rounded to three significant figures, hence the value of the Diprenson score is 213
